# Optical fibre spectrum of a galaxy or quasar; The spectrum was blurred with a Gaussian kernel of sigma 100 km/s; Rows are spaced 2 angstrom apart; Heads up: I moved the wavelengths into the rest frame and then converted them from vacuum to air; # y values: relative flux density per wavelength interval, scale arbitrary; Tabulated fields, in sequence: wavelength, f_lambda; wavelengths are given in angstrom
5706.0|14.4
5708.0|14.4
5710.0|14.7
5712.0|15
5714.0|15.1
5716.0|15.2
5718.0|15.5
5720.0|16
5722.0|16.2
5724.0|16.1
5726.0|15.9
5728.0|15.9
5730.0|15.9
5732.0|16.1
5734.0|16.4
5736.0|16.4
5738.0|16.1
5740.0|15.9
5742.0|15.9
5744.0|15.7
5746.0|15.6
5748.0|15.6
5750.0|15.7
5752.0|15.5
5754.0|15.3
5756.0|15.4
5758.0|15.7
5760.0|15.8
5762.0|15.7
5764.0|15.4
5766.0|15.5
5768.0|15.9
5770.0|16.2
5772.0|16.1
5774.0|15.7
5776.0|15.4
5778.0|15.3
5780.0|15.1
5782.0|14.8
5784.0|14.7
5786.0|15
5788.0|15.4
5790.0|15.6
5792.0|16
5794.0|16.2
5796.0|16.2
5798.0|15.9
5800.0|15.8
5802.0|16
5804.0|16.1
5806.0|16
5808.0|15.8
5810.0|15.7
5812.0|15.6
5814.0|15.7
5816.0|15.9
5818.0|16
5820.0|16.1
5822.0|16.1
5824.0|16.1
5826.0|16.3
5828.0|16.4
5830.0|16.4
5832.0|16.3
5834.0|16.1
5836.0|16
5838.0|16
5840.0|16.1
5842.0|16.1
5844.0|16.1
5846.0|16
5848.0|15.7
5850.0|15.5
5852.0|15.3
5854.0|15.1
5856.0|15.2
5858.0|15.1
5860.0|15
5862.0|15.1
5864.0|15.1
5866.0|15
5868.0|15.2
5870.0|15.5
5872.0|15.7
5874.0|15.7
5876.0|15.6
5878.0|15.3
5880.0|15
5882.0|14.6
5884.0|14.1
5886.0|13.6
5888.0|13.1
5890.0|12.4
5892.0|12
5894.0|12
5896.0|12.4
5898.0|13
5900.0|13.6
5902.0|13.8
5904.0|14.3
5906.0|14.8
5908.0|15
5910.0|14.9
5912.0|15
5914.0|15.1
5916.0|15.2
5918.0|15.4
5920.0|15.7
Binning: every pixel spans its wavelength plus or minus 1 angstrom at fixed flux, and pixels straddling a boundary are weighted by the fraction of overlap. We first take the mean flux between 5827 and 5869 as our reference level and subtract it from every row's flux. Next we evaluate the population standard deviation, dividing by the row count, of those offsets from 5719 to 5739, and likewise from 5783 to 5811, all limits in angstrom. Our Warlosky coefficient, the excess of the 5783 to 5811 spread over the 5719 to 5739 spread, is 0.2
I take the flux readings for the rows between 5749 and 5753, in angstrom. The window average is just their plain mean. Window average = 15.6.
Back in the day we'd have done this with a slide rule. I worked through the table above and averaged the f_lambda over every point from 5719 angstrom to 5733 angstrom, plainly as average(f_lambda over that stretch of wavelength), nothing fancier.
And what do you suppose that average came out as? 16.0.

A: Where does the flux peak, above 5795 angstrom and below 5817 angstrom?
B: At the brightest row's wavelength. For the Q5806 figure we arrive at 5796.0 angstrom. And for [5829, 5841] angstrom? 5830.0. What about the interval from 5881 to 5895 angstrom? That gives 5882.0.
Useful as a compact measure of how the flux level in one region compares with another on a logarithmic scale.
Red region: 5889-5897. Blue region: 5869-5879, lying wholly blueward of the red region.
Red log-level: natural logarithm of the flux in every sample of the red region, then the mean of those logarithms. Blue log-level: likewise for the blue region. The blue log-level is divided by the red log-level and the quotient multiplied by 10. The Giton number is 11.0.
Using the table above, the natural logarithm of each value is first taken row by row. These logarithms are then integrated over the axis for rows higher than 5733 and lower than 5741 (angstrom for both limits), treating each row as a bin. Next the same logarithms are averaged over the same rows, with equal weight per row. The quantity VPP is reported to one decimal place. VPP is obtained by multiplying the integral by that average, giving 62.0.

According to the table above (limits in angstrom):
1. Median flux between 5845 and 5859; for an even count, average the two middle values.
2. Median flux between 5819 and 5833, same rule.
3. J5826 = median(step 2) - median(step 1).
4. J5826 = 1.0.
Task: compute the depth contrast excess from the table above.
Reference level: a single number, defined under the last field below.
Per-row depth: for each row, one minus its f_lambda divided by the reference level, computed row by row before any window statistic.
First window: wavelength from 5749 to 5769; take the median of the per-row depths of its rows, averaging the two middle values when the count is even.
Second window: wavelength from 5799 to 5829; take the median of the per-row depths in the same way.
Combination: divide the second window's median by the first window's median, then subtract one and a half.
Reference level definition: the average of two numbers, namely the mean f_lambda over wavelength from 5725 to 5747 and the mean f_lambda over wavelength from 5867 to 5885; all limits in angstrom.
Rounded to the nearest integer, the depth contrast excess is 27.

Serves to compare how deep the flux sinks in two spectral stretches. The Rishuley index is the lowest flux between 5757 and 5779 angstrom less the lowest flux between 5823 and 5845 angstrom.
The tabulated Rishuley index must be -0.70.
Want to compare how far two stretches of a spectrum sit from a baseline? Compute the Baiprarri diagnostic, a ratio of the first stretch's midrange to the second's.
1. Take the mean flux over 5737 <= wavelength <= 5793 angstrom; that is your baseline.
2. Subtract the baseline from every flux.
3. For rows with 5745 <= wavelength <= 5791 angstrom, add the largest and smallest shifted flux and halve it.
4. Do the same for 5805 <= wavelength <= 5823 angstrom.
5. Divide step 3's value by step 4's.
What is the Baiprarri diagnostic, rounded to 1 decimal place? -0.4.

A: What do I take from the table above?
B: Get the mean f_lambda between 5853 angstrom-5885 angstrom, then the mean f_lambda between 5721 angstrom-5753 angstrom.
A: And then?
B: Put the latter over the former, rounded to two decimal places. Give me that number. 1.05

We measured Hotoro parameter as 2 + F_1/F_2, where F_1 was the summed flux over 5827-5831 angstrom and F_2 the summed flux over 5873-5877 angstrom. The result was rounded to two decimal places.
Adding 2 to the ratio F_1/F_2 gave 3.05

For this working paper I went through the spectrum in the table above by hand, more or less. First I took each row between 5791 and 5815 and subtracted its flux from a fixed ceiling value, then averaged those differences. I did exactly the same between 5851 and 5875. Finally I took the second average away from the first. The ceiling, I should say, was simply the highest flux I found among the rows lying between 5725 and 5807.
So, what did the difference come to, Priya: -0.67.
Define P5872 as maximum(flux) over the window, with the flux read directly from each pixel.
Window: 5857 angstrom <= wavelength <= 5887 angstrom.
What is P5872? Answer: 15.7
